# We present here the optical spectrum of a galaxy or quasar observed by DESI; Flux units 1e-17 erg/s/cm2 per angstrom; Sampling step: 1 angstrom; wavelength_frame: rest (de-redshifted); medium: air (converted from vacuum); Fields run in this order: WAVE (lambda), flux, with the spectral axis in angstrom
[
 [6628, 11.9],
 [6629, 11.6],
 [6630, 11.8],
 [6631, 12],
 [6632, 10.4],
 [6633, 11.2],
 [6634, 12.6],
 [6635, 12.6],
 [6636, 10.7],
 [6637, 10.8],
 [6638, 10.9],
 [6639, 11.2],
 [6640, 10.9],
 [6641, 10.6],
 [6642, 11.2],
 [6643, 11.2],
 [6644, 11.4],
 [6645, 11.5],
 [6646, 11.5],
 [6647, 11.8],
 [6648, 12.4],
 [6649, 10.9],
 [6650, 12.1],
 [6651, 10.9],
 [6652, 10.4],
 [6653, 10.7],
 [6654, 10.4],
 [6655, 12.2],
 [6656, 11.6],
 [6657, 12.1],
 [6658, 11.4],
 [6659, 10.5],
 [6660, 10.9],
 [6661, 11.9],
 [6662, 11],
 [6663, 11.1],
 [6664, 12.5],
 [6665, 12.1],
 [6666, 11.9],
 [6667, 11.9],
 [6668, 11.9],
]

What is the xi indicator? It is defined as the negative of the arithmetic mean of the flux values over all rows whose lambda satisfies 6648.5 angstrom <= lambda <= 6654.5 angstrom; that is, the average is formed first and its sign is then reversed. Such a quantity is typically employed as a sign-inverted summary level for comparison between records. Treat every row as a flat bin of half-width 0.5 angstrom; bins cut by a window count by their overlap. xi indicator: -10.9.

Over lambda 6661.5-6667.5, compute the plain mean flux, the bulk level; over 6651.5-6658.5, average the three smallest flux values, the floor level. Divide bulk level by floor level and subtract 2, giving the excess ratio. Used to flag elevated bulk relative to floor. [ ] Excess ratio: -0.88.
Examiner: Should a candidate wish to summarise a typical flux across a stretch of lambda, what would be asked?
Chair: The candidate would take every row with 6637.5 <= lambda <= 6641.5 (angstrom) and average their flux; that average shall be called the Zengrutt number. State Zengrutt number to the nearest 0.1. 10.9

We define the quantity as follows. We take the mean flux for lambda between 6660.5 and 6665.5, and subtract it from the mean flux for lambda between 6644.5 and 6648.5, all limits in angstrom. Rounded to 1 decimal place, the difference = 0.1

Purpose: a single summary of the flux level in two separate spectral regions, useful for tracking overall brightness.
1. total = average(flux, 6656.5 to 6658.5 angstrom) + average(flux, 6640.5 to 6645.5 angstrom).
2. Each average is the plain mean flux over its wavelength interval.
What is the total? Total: 22.9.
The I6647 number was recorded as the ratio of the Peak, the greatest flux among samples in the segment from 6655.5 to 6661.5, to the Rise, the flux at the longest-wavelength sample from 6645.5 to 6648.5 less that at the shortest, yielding 13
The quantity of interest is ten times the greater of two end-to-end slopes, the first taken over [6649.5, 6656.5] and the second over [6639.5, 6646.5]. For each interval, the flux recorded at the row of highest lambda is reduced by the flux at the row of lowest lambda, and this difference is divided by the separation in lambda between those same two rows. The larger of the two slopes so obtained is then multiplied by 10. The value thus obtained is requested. 1.0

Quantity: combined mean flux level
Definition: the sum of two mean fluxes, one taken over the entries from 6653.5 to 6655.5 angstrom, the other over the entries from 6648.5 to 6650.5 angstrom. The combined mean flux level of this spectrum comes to 22.8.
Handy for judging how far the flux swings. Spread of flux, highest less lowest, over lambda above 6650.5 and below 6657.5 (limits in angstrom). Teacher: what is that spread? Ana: 1.8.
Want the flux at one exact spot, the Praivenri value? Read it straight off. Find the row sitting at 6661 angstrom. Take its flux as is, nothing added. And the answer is 11.9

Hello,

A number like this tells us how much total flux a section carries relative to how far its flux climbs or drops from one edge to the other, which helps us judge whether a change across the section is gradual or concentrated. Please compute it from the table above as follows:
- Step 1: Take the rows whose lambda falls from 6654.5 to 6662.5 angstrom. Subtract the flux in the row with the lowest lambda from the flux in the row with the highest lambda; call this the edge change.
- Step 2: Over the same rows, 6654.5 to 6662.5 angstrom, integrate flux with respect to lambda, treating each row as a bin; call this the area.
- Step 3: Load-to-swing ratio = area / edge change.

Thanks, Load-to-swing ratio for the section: -76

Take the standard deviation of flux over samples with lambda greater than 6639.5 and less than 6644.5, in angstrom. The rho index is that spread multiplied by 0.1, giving 0.03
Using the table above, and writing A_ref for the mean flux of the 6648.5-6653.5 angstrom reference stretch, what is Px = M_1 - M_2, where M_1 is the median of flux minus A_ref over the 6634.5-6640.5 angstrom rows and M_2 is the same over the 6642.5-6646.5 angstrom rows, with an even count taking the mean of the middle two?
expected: -0.55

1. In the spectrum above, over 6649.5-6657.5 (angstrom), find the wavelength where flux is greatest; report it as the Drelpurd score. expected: 6655 angstrom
